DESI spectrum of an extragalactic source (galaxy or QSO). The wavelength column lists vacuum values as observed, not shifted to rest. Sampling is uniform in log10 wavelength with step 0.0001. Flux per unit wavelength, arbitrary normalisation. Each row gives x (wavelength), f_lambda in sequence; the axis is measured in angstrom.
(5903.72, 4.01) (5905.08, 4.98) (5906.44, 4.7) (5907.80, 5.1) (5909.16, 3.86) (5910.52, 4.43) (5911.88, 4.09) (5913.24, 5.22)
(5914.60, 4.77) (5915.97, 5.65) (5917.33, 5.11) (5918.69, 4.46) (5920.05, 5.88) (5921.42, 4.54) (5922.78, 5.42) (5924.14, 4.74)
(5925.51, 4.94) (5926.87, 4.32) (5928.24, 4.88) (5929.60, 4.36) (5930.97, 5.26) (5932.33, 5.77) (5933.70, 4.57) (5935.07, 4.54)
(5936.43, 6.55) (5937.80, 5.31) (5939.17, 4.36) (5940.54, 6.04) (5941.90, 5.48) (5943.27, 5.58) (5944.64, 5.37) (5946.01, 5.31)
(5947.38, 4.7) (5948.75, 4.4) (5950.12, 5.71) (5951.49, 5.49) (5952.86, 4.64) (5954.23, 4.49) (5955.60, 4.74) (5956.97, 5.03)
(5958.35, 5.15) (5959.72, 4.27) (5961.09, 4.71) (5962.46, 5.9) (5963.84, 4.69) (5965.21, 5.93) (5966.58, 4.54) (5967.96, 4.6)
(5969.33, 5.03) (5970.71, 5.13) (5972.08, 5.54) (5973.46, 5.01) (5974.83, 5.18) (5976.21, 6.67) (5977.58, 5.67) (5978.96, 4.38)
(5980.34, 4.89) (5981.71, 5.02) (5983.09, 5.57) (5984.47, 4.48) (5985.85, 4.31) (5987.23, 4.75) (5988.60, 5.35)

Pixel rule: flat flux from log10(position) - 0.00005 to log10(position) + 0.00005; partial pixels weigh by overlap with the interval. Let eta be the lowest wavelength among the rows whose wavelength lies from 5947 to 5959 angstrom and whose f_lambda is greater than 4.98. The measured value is 5950.12 angstrom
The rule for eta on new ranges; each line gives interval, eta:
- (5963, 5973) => 5965.21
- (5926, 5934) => 5930.97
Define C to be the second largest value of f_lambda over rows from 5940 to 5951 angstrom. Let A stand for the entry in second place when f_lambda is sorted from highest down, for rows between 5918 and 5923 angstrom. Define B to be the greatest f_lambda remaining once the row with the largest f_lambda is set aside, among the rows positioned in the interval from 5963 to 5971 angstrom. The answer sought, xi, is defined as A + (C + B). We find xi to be 16.3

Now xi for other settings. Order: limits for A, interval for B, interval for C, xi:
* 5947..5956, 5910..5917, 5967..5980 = 16.4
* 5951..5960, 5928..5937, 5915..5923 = 16.6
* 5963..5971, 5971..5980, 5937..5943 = 16.3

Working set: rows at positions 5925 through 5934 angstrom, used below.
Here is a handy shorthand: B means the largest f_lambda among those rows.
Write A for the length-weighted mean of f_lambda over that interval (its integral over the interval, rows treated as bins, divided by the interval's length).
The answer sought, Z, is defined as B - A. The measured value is 0.9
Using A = 4.88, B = 5.77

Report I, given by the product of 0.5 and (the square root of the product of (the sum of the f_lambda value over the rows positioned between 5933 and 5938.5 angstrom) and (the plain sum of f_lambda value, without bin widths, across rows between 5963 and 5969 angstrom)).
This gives 10.2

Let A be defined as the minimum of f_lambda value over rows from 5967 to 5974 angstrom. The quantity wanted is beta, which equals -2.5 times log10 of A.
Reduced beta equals -1.66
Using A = 4.6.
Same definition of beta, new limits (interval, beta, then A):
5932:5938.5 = -1.64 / 4.54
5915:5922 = -1.62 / 4.46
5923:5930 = -1.59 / 4.32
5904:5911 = -1.47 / 3.86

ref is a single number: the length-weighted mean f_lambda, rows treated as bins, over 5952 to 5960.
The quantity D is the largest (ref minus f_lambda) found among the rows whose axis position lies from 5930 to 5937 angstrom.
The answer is 0.22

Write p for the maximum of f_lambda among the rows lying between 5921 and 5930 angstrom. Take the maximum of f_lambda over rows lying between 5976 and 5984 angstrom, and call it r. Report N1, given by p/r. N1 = 0.81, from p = 5.42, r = 6.67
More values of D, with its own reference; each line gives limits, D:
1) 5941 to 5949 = 0.36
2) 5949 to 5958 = 0.27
